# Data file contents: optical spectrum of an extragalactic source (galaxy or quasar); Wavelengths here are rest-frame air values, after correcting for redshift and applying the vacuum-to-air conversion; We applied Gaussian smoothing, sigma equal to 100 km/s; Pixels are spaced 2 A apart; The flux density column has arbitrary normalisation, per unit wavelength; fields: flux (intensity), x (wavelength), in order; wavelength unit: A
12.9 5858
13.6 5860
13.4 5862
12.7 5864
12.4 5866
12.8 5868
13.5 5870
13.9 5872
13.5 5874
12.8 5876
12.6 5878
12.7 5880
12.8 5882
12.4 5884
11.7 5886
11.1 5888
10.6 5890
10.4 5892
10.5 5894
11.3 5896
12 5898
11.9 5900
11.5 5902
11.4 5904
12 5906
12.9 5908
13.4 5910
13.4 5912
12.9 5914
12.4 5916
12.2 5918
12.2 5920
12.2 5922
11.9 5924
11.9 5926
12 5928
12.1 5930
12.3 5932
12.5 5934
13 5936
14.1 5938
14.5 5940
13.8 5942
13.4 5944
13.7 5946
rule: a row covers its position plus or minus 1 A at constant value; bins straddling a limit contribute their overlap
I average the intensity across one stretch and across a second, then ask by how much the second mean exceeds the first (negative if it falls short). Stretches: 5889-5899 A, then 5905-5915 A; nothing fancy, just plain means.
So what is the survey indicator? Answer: 2.0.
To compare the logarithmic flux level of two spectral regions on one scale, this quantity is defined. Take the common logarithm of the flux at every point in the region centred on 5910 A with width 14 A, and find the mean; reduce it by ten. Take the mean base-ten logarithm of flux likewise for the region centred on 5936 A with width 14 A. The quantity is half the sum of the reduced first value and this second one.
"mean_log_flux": -3.89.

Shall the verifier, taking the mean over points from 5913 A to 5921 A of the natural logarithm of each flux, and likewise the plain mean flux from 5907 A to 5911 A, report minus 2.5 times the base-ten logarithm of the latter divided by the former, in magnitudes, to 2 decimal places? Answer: -1.79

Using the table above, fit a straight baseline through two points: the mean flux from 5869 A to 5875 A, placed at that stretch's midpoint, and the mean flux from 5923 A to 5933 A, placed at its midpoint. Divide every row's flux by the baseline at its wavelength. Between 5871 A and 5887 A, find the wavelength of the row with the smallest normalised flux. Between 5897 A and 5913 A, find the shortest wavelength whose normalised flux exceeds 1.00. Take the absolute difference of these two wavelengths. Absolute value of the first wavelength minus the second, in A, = 22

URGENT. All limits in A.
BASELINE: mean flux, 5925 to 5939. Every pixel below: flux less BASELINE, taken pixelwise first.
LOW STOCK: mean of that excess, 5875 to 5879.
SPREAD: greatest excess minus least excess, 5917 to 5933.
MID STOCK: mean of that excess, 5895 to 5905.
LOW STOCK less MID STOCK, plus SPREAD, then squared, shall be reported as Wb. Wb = 2.2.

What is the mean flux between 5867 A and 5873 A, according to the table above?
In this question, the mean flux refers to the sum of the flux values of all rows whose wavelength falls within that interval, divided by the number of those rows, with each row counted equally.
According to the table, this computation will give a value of 13.4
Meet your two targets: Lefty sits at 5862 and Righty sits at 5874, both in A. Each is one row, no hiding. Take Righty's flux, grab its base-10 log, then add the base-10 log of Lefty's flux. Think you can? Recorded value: 2.26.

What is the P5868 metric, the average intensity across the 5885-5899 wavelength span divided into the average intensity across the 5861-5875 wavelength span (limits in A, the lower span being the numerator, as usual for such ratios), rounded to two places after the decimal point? 1.19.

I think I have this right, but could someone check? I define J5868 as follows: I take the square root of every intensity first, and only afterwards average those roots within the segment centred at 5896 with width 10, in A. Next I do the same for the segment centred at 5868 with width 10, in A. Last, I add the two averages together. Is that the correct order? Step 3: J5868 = 6.96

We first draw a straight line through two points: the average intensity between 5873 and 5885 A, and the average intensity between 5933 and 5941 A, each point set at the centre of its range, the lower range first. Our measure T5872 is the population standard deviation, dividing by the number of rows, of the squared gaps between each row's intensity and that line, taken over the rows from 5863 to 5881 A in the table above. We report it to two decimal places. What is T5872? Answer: 0.46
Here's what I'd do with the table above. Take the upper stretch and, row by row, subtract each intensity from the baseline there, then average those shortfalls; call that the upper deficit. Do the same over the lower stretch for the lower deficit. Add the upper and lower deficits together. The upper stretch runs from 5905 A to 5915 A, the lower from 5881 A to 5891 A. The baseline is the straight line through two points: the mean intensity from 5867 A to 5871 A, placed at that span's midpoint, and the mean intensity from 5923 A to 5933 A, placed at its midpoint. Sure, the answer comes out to 0.57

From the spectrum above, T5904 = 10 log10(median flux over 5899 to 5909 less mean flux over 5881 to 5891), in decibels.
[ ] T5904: -7.4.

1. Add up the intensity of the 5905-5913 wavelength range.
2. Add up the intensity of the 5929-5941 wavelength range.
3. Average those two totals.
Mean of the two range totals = 65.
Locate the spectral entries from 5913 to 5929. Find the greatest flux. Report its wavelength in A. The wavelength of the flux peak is 5914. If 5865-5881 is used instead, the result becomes 5872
